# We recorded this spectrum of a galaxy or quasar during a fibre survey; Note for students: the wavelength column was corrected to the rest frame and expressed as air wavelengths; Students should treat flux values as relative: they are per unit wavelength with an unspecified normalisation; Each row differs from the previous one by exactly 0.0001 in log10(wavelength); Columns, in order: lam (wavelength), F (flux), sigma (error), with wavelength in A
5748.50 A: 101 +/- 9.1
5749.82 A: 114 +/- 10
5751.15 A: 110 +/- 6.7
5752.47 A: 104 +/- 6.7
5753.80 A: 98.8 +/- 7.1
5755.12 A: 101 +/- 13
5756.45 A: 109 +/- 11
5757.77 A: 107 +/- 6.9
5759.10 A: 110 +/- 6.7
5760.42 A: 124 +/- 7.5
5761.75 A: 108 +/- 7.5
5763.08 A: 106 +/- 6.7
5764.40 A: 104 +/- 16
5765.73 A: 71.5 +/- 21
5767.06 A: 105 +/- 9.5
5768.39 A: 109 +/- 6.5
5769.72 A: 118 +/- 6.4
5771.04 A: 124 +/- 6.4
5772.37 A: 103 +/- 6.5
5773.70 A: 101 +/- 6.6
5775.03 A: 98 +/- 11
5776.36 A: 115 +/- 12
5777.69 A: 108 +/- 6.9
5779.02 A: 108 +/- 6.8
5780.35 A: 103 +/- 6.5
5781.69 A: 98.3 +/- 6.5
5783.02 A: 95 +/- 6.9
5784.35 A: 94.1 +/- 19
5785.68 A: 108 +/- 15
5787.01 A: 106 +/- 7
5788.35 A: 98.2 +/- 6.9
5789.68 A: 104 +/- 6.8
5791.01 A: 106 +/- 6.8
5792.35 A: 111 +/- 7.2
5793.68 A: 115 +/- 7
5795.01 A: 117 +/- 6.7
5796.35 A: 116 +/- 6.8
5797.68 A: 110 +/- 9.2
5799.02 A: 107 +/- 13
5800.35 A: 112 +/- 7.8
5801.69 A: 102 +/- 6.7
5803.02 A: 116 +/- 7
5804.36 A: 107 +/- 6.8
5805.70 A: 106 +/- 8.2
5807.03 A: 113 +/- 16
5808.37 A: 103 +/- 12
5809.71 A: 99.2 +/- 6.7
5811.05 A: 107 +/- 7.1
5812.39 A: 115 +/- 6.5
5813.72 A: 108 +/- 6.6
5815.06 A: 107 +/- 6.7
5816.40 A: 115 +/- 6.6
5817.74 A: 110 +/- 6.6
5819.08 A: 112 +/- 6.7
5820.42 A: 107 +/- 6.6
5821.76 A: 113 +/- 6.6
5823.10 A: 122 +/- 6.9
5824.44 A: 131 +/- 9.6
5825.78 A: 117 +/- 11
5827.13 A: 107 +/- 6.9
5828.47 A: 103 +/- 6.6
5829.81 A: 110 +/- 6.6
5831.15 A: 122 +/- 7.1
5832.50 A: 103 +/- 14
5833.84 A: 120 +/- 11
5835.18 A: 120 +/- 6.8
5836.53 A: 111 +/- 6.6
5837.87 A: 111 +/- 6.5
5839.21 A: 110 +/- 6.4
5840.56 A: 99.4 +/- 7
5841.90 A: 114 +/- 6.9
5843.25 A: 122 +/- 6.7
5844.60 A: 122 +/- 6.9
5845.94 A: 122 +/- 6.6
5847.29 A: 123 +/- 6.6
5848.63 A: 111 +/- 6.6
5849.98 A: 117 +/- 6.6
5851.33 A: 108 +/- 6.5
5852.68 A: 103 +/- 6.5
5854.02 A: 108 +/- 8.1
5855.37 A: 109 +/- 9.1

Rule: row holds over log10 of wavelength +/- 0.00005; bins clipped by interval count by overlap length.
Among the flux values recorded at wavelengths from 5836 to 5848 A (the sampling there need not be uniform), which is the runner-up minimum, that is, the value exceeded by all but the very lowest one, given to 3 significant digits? 110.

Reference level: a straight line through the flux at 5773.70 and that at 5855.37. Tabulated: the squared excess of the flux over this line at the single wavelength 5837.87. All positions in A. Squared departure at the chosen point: 14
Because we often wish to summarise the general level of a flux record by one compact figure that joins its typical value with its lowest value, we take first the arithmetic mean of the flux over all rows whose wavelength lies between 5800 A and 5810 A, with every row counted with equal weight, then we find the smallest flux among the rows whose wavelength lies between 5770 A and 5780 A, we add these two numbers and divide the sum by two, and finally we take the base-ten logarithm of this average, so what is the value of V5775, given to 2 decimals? 2.01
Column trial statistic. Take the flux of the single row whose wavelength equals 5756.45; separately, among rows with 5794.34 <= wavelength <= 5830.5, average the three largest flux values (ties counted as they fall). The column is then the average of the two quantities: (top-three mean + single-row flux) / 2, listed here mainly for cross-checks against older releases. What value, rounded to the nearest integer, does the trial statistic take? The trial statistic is 116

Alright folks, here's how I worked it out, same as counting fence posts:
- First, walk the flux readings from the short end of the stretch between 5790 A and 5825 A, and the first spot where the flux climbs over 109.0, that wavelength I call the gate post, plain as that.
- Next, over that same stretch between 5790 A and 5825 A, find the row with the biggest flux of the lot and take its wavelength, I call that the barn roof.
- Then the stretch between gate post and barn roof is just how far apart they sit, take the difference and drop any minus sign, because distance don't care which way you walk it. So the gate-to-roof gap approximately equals 32.1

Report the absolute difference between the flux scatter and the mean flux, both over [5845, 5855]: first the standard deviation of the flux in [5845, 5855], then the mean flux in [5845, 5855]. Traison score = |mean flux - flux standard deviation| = 106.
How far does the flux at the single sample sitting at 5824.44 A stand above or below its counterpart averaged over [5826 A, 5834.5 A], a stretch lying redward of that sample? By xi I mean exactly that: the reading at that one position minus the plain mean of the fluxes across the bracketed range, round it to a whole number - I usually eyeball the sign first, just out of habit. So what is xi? 20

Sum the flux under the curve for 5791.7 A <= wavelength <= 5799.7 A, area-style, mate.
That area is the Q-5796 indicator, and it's 902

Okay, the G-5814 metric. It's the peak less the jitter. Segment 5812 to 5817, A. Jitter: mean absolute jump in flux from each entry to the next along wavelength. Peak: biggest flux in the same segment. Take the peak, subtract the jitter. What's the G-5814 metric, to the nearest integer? 110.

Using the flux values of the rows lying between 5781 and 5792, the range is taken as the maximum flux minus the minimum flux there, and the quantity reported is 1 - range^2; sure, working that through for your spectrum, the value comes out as -192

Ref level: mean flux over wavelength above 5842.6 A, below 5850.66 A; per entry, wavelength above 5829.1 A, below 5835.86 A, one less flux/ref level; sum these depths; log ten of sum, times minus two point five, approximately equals 1.8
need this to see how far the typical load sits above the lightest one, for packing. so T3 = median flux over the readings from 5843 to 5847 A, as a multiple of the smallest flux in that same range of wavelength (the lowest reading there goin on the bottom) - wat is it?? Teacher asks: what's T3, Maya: 1.00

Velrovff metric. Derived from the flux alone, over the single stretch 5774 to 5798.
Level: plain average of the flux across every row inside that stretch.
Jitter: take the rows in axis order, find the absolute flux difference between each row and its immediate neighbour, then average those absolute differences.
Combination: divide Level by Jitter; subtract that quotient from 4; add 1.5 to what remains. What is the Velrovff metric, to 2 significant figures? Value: -15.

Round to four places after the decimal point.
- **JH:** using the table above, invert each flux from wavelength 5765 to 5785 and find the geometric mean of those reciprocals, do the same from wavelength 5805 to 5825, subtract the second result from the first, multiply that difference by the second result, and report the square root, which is 0.0026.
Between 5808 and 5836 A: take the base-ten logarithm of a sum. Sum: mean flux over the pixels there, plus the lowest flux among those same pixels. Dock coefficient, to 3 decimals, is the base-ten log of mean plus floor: 2.325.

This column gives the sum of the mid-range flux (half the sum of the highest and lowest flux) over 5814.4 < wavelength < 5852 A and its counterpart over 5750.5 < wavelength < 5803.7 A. 213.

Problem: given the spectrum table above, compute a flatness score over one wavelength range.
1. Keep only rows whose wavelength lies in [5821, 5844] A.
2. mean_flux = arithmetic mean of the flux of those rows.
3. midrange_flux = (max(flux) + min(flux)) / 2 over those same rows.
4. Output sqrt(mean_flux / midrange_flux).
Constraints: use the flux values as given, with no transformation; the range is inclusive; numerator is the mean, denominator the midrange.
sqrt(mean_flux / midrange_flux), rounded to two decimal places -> 0.99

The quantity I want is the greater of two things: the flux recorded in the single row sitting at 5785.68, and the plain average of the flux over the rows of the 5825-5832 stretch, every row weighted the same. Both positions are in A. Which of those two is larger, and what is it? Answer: 112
